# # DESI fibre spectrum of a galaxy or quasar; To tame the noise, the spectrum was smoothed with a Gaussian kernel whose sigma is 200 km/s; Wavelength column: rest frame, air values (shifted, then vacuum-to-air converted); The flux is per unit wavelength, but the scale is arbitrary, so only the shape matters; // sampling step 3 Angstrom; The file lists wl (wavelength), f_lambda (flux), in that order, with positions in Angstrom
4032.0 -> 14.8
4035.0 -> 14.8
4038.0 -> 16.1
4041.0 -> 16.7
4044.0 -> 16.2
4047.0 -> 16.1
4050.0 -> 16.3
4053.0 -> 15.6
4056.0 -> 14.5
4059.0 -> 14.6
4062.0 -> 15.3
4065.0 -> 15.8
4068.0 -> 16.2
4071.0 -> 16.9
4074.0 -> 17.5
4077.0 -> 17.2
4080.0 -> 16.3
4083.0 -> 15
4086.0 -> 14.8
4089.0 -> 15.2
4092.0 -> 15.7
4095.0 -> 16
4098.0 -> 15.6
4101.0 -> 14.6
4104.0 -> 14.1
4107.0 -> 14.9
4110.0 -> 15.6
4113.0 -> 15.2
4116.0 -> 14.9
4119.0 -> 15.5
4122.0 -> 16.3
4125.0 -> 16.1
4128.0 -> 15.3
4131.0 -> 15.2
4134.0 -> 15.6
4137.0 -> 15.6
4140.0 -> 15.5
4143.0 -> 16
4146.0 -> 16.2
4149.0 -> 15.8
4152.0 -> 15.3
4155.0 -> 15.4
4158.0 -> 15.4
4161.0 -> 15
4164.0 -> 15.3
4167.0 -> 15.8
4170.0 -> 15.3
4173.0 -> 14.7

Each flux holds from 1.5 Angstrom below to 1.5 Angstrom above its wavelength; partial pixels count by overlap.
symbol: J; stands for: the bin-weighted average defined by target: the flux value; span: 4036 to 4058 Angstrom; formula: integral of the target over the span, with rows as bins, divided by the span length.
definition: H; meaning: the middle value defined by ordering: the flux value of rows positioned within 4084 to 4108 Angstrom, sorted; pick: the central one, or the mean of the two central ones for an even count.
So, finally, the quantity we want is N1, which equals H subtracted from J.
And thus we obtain 0.8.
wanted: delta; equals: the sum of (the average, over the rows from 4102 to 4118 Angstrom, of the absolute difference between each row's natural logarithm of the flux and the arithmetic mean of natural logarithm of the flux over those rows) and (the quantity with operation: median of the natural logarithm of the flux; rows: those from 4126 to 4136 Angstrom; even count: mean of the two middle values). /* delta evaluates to 2.75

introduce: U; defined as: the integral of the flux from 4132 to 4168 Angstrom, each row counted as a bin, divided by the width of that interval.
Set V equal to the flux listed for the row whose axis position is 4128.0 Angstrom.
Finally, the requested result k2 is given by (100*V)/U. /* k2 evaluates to 98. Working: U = 15.6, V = 15.3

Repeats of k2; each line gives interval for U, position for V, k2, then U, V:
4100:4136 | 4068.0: 106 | 15.3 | 16.2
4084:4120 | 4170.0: 101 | 15.2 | 15.3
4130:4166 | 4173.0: 95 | 15.5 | 14.7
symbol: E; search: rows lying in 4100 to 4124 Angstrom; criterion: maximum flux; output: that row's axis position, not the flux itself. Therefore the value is 4122.0 Angstrom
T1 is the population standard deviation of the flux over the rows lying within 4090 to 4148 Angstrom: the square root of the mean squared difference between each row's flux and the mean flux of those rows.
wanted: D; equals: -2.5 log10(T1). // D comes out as 0.6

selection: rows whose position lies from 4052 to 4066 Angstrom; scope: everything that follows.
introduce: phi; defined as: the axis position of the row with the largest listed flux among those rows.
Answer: 4065.0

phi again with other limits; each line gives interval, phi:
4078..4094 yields 4080.0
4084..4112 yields 4095.0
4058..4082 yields 4074.0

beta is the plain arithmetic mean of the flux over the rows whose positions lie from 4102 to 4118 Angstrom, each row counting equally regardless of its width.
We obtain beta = 14.9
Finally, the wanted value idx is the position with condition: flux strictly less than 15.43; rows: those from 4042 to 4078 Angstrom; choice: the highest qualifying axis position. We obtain 4062.0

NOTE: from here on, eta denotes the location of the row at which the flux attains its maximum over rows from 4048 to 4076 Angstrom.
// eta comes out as 4074.0 Angstrom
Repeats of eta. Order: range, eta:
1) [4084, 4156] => 4122.0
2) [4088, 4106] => 4095.0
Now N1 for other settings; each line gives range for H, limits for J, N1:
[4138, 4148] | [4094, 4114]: -0.9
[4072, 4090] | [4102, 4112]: -0.9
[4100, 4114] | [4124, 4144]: 0.7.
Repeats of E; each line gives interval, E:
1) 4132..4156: 4146.0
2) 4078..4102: 4080.0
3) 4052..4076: 4074.0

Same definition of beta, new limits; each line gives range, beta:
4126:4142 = 15.4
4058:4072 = 15.8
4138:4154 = 15.8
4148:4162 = 15.4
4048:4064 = 15.3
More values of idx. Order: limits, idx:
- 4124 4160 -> 4158.0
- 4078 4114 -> 4113.0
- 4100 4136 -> 4131.0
